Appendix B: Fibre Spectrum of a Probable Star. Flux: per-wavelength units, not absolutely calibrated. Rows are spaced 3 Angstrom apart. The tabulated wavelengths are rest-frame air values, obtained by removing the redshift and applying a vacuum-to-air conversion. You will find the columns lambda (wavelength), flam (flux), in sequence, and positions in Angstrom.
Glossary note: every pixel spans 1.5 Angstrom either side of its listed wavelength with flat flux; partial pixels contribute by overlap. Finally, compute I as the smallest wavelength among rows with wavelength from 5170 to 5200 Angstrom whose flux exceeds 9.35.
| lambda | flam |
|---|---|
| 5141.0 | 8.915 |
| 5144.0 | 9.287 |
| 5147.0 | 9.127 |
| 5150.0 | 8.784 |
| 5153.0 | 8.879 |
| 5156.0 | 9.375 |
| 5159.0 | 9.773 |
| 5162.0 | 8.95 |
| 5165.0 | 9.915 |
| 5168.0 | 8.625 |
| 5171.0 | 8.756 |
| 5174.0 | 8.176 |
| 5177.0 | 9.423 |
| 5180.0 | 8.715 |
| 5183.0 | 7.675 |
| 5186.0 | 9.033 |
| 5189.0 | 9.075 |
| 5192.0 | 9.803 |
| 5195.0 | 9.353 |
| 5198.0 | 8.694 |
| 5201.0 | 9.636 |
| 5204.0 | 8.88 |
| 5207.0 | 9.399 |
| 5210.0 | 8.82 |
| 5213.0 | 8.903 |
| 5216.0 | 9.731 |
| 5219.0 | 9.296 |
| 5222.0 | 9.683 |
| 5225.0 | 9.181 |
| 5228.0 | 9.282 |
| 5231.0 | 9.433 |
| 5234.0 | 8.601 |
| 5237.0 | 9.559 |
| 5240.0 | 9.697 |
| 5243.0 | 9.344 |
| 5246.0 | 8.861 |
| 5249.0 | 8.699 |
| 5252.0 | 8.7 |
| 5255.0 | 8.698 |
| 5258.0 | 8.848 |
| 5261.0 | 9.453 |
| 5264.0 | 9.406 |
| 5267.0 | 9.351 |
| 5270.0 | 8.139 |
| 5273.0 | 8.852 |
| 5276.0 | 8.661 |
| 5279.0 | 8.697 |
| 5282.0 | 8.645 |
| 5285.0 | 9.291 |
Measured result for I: 5177.0 Angstrom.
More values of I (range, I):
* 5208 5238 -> 5216.0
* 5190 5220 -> 5192.0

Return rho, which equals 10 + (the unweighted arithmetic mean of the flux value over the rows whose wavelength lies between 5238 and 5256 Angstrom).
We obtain 19.0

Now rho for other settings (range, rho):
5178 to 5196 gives 18.9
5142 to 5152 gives 19.1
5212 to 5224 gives 19.4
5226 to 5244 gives 19.3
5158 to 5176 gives 19.0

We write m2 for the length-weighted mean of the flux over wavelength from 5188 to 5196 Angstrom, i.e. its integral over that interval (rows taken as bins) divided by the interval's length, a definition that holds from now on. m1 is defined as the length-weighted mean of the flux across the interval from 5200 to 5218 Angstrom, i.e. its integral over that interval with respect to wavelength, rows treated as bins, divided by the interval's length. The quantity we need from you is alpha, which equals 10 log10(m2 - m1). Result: -7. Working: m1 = 9.2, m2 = 9.43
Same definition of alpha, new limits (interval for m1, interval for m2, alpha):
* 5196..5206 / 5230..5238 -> -12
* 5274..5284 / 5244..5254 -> -11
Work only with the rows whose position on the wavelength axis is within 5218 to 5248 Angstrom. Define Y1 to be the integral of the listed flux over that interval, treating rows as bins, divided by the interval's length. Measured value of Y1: 9.3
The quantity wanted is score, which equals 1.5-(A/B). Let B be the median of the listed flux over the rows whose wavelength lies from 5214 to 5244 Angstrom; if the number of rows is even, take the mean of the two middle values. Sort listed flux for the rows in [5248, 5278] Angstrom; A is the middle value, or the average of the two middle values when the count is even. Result 0.565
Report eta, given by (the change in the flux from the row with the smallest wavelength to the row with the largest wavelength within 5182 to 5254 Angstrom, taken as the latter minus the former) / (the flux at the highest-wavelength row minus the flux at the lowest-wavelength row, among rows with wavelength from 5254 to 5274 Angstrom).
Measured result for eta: 6.7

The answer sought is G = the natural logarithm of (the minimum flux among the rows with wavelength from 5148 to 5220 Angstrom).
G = 2.04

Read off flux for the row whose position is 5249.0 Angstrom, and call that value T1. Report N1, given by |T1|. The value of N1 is 8.70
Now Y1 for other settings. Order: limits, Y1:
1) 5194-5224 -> 9.2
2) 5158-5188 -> 8.9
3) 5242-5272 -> 8.9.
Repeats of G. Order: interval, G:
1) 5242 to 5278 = 2.10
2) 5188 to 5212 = 2.16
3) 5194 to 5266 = 2.15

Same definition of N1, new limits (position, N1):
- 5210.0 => 8.82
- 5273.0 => 8.85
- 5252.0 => 8.70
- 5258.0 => 8.85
